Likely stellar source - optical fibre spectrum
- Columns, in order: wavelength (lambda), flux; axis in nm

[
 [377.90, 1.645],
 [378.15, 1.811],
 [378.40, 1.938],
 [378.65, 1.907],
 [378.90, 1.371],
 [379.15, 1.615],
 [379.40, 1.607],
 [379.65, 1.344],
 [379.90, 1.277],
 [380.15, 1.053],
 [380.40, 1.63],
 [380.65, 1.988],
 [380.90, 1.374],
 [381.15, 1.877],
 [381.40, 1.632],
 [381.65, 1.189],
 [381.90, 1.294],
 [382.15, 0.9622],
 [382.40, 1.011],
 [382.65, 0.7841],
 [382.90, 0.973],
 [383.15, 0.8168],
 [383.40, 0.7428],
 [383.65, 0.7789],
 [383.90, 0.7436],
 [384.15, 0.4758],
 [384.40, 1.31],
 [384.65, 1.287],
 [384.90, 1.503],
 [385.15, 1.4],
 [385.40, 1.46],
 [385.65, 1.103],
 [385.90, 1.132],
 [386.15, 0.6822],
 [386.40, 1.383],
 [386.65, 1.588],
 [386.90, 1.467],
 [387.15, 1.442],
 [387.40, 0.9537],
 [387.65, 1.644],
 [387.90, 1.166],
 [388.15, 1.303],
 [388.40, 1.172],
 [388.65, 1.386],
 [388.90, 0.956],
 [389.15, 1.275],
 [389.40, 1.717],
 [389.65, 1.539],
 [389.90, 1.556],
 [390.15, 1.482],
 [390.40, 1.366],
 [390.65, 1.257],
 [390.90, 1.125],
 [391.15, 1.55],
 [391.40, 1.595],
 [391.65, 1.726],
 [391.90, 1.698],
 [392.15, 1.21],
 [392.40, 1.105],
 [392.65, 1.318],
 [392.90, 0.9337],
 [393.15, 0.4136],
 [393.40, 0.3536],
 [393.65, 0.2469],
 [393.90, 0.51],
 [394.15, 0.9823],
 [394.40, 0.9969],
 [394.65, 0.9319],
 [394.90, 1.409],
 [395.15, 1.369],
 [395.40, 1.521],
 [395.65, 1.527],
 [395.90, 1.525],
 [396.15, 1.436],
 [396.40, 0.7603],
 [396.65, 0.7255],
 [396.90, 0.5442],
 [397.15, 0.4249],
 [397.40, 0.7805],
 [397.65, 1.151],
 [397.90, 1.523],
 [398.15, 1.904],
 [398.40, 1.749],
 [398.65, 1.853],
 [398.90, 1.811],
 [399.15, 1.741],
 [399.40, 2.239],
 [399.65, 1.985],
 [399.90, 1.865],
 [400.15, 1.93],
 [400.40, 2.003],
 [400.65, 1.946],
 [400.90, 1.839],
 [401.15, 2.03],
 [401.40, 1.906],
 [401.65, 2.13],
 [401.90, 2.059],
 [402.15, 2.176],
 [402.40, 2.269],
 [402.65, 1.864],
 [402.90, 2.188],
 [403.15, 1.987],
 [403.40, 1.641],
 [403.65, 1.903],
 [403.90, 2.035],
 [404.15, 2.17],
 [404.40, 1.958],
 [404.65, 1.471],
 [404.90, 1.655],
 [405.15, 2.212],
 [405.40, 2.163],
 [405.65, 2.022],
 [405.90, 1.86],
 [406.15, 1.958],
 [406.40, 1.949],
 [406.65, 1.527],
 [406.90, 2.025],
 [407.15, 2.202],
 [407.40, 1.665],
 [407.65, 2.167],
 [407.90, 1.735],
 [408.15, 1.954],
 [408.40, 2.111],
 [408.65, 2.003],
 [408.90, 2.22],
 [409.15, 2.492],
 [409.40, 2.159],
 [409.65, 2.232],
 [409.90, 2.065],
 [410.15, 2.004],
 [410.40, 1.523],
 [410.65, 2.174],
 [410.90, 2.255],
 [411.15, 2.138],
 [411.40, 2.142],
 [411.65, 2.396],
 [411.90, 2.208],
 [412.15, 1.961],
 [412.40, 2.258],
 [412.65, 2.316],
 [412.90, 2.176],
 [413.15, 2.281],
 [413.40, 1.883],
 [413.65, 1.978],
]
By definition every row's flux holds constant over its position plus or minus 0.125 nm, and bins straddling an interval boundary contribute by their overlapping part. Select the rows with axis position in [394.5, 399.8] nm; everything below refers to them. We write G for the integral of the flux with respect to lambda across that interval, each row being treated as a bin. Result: 7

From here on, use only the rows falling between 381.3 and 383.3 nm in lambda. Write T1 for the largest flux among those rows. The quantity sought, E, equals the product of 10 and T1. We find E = 16.3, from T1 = 1.632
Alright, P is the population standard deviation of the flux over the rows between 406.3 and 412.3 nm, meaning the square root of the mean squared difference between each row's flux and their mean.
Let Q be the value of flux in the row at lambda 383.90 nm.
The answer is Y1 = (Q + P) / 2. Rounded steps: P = 0.24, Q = 0.7436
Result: 0.49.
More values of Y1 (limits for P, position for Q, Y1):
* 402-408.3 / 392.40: 0.66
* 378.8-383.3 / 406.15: 1.15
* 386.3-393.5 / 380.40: 0.98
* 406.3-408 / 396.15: 0.84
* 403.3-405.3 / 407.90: 0.99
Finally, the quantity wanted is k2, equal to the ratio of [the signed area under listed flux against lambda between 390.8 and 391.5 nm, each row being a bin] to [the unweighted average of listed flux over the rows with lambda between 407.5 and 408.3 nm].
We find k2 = 0.5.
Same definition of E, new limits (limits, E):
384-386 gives 15.0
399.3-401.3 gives 22.4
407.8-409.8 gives 24.9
